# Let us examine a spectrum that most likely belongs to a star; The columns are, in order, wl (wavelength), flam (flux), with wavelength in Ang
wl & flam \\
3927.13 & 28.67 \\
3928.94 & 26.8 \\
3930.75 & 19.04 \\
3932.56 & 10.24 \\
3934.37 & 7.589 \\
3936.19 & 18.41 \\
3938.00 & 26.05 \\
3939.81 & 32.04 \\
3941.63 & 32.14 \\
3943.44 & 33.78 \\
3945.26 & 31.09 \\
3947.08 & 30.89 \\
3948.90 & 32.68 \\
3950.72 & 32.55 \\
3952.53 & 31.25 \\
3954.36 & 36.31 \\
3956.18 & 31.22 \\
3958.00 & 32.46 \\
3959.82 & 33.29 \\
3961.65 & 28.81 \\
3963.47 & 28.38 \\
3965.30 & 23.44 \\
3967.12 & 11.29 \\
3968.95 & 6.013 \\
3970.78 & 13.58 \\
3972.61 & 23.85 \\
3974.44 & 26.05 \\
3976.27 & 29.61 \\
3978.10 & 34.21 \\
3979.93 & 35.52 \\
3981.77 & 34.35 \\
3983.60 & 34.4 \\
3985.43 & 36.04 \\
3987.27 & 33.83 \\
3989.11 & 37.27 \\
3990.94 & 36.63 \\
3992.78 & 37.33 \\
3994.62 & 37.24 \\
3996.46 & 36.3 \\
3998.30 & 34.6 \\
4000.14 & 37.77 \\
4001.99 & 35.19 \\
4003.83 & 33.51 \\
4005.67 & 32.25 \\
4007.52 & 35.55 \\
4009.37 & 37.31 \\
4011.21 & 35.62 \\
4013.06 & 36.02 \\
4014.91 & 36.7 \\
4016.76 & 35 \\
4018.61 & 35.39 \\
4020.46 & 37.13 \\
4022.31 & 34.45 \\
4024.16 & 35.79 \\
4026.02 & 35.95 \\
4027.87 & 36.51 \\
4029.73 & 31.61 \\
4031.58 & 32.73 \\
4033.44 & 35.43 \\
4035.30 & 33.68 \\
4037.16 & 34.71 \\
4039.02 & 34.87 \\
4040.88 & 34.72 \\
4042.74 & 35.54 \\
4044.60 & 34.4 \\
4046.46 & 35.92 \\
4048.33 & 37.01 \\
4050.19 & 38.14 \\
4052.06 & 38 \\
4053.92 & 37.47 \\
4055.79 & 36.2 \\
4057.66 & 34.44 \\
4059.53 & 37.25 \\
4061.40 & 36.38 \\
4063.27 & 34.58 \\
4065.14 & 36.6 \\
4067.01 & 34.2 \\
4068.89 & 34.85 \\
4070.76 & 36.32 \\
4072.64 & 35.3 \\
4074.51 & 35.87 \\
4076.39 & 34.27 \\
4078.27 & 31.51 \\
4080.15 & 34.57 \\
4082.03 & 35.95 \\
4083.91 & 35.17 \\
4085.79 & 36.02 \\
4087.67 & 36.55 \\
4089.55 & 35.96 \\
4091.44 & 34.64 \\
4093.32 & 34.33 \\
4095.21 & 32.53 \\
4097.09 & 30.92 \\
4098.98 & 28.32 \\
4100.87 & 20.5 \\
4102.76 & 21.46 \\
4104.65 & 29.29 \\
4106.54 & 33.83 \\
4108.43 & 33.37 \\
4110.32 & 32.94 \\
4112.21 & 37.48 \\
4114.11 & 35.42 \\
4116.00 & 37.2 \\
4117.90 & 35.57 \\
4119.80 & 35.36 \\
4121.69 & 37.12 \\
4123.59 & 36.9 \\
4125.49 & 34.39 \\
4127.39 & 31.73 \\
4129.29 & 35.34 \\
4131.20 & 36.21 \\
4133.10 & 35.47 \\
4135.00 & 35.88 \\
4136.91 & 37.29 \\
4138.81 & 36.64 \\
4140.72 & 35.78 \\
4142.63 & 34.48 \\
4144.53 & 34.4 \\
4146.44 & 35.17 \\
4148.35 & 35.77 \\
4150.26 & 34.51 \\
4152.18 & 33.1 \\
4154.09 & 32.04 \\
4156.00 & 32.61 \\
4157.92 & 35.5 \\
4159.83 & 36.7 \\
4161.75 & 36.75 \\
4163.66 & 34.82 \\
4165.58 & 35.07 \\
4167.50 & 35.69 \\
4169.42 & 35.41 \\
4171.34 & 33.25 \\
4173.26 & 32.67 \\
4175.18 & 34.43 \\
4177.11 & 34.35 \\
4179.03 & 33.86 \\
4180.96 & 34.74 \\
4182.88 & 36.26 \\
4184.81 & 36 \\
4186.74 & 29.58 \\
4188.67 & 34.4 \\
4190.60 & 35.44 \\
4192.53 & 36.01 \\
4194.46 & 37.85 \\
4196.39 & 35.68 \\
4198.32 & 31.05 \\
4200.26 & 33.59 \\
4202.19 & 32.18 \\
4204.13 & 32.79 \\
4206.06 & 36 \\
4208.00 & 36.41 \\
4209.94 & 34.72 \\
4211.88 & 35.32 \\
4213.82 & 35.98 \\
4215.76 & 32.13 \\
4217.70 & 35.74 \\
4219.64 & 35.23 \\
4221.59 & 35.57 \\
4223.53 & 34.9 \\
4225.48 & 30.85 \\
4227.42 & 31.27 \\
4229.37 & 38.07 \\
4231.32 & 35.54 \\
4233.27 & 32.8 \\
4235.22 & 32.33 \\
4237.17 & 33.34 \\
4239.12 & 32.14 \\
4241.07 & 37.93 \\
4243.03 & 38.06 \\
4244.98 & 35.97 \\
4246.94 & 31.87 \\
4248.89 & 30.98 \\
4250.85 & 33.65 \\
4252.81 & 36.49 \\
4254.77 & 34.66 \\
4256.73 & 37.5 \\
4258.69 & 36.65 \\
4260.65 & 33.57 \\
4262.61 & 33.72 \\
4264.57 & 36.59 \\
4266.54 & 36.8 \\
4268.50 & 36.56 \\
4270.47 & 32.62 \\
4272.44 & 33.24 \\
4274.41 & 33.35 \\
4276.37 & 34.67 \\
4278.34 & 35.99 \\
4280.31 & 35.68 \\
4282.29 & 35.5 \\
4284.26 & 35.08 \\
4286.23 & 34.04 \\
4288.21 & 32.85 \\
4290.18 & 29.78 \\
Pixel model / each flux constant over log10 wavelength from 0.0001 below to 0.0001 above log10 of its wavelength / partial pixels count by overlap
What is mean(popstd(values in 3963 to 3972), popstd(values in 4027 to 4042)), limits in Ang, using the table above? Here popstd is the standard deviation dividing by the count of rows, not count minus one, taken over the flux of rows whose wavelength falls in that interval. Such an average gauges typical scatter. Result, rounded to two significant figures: 4.8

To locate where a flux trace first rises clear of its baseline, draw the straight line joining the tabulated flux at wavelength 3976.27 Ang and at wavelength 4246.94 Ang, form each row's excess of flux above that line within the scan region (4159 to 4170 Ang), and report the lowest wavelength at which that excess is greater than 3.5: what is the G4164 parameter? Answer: 4159.83 Ang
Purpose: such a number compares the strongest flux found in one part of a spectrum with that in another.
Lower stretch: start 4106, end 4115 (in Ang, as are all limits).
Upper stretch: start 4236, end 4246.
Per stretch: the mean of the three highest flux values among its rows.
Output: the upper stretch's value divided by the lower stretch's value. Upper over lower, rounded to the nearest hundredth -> 1.05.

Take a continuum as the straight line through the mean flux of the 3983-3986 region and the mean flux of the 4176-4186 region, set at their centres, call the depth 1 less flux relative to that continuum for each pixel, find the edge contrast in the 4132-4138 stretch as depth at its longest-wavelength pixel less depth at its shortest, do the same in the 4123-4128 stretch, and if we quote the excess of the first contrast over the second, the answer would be -0.20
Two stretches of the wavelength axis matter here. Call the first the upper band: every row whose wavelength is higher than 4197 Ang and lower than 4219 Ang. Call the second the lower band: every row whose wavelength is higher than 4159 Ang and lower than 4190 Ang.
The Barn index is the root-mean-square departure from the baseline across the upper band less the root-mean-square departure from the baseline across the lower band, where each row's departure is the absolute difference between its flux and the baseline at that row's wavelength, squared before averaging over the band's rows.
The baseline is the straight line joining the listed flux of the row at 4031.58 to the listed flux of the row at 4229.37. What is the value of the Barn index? 1.1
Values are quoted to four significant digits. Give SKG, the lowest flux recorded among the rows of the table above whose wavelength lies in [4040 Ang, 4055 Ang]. 34.40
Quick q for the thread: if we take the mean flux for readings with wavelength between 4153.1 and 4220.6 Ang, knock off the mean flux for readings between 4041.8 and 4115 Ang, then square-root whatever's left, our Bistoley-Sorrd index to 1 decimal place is 0.6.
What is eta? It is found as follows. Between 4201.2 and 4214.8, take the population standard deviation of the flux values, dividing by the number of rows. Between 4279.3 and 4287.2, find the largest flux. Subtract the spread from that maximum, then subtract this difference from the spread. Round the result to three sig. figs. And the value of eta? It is -32.6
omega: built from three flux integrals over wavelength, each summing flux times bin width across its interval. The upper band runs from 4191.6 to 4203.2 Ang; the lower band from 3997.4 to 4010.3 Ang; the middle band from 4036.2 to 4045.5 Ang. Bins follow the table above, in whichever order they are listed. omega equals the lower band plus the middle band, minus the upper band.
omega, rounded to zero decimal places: 379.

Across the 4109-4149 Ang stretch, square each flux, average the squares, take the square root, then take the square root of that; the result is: 5.96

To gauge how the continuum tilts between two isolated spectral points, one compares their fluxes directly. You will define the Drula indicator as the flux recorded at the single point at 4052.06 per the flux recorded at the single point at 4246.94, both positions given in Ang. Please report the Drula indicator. 1.2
